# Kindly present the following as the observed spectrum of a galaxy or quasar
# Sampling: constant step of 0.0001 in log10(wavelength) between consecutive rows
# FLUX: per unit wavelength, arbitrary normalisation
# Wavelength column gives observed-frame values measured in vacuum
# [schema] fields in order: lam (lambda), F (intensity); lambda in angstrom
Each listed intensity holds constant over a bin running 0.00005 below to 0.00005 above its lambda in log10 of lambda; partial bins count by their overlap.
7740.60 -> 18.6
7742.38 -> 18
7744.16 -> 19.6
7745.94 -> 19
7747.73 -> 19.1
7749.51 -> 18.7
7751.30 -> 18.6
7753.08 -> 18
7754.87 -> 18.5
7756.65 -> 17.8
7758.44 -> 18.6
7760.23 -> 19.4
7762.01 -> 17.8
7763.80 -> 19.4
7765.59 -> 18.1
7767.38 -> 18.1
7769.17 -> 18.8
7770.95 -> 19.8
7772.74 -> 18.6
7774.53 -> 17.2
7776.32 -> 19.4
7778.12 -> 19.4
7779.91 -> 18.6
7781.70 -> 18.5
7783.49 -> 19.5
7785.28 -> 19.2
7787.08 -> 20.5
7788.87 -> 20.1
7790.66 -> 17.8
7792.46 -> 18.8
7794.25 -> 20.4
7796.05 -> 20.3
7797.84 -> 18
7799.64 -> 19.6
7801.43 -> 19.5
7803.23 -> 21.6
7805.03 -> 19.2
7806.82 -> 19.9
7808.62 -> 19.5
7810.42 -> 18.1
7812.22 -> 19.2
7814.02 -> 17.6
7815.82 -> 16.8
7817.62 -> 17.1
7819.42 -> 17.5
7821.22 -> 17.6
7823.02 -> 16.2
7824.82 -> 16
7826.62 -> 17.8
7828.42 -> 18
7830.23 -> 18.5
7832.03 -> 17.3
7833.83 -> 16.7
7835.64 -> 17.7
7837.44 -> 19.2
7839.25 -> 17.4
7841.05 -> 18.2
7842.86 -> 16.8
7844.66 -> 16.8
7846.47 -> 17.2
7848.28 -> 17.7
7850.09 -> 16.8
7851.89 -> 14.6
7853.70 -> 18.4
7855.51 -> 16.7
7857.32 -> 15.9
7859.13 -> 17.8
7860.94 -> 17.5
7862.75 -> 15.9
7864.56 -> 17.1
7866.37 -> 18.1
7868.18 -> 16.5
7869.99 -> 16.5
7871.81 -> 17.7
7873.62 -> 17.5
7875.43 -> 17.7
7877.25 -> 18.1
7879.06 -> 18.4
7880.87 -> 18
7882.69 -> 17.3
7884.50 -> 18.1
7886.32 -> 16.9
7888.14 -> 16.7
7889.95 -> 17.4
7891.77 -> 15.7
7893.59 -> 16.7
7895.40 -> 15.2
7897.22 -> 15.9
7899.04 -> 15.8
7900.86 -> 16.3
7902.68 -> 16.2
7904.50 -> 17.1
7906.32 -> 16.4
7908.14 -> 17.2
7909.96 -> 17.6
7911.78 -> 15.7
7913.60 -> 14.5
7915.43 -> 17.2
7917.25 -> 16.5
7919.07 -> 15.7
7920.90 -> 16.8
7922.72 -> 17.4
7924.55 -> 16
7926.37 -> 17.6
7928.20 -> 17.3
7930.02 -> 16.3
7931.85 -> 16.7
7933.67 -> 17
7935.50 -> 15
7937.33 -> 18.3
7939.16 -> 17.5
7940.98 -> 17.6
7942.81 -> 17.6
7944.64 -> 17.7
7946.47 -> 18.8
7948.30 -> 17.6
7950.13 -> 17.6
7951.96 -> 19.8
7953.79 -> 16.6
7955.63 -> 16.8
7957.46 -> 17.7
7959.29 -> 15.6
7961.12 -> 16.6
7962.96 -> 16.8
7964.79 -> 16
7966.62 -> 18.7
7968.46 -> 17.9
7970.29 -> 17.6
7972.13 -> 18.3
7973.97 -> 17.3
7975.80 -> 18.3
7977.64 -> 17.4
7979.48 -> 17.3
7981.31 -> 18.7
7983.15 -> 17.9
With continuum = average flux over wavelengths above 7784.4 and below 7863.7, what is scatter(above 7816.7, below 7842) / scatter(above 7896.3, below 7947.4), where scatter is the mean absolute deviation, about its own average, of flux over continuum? 0.79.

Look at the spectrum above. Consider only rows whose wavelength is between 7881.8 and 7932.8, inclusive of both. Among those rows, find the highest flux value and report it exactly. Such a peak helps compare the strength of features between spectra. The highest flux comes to 18.1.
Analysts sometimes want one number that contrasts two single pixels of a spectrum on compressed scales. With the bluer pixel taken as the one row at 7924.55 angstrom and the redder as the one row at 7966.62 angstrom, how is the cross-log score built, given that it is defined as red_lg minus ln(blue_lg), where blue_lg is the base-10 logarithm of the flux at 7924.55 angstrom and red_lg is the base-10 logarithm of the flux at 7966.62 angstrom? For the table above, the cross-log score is 1.086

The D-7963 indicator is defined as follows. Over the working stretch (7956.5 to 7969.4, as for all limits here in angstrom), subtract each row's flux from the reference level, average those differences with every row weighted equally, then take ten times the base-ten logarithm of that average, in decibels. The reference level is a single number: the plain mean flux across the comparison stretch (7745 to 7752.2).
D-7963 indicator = 2.6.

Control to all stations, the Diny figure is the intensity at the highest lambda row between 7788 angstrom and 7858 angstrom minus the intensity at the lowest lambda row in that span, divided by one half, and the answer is -8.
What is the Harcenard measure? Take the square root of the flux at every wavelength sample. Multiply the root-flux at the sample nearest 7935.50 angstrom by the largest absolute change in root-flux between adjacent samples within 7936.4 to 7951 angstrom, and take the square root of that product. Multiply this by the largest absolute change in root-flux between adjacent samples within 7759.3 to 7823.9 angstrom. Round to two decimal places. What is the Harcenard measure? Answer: 0.20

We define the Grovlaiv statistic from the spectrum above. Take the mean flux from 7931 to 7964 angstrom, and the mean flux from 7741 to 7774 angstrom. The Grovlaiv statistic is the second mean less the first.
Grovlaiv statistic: 1.4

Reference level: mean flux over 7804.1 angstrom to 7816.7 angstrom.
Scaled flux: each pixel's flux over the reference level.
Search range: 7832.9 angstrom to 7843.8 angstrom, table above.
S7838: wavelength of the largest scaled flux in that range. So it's 7837.44 angstrom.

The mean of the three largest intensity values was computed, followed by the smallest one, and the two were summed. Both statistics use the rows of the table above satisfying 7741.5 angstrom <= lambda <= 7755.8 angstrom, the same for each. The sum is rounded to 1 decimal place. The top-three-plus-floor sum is 37.2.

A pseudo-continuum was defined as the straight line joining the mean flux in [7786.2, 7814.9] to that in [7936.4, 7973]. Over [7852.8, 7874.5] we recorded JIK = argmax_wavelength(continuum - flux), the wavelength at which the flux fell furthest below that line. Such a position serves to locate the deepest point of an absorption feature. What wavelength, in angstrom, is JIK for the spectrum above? 7857.32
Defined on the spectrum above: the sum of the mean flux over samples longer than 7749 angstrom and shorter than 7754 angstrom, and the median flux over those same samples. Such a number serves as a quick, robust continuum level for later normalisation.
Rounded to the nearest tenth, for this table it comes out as 37.0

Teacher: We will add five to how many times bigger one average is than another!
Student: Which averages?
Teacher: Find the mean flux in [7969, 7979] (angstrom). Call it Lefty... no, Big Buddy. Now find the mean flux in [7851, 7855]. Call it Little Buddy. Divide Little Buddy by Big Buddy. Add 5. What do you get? 5.93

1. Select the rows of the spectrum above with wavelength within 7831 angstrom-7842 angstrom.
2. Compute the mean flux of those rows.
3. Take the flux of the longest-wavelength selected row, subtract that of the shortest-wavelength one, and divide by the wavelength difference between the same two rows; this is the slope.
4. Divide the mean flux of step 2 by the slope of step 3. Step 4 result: 178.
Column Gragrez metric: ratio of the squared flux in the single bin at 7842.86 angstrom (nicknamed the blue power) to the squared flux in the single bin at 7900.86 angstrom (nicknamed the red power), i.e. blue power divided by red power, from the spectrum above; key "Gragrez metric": 1.06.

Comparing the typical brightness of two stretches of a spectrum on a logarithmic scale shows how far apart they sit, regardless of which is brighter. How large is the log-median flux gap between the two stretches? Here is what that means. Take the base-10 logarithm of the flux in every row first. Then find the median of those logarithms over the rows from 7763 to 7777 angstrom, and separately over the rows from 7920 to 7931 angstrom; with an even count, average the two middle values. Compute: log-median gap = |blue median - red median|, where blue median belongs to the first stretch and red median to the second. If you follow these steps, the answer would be 0.040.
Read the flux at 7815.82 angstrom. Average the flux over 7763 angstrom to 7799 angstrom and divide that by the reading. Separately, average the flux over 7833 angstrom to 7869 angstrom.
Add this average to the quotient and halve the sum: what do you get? 9.14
